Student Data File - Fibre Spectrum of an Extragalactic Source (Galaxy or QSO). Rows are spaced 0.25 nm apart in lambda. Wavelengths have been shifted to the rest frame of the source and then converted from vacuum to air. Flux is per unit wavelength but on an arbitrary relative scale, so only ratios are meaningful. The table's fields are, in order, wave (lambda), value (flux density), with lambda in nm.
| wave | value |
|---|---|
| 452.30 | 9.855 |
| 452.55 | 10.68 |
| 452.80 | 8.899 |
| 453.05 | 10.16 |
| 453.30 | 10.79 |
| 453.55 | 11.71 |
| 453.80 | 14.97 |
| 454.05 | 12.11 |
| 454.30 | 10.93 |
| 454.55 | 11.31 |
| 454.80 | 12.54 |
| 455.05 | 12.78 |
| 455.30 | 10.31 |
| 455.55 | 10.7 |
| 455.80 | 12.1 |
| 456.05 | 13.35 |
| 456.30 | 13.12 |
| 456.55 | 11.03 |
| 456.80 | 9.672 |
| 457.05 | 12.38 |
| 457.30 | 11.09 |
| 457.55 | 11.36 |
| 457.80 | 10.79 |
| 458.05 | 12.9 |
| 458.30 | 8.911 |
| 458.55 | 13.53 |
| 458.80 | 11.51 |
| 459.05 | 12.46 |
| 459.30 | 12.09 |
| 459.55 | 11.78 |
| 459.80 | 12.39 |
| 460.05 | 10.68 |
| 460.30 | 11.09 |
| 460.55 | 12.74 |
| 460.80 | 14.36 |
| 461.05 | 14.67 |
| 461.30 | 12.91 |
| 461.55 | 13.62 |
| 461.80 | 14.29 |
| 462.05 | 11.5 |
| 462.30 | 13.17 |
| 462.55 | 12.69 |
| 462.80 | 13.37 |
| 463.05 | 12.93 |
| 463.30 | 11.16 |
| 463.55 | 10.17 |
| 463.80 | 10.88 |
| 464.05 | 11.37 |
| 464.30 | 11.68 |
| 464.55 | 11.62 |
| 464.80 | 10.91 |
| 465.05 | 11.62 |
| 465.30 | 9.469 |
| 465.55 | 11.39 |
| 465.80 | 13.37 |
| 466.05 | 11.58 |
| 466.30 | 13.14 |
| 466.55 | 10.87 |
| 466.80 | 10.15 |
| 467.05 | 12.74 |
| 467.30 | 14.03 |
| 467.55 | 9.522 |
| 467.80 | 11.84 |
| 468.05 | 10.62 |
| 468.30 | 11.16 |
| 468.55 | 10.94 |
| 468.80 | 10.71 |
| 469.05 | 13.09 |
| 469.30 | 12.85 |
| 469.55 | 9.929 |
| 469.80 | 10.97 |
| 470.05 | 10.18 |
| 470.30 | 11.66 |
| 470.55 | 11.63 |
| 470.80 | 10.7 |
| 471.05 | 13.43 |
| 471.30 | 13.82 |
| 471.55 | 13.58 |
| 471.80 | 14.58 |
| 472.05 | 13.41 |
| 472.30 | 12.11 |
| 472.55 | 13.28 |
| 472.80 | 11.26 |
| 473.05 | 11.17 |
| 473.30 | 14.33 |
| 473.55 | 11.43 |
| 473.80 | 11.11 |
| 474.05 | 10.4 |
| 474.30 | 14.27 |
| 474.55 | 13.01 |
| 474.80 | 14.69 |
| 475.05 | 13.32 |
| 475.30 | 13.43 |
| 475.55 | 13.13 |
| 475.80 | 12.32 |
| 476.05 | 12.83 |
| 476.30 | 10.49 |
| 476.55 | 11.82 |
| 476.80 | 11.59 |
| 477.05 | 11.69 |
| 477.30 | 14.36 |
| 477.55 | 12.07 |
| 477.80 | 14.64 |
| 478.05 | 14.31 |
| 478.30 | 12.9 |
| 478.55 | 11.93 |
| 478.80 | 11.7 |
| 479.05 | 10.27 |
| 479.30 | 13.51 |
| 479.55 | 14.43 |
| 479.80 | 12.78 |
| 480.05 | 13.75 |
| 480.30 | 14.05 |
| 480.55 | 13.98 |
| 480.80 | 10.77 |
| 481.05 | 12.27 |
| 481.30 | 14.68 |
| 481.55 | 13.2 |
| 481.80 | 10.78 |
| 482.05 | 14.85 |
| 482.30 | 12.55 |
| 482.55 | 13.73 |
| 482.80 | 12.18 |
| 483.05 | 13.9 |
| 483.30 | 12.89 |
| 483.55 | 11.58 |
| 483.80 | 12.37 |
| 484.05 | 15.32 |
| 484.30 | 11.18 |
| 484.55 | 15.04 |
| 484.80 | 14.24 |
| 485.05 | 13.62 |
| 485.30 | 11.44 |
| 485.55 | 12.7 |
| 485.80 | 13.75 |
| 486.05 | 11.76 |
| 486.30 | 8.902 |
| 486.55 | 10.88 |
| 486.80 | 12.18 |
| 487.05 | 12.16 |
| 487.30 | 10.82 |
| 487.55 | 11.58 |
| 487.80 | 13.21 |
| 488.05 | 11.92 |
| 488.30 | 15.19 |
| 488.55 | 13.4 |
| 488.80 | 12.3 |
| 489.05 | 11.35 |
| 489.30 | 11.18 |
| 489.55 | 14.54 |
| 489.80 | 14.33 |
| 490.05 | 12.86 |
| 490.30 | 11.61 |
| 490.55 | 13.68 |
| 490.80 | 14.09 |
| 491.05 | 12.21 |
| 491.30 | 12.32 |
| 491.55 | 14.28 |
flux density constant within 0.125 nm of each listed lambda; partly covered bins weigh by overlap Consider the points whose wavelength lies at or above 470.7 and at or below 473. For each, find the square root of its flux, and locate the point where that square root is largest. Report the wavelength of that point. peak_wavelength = 471.80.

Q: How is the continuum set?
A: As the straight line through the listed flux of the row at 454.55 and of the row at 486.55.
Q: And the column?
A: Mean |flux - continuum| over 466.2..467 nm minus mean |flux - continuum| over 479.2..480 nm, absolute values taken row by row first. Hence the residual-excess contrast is -1.5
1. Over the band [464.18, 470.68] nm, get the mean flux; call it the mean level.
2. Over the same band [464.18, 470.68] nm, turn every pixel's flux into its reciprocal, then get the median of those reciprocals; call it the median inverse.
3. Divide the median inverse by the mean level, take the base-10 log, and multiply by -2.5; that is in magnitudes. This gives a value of 5.30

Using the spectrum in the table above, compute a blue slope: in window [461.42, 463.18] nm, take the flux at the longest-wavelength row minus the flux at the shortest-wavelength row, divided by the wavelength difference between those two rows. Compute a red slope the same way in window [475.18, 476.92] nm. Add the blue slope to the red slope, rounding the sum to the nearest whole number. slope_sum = -2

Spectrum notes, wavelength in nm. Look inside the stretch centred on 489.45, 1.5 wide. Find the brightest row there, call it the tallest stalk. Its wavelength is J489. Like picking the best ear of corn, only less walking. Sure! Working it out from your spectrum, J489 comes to 489.55 nm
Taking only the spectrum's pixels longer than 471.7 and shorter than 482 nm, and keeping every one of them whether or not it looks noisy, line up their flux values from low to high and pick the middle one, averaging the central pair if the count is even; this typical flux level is 12.9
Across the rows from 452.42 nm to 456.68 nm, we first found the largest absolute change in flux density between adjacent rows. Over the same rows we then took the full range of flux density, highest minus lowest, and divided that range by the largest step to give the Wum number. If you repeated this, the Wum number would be 1.86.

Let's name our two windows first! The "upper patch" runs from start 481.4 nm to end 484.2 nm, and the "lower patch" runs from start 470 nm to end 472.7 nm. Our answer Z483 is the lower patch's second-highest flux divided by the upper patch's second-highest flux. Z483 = 0.931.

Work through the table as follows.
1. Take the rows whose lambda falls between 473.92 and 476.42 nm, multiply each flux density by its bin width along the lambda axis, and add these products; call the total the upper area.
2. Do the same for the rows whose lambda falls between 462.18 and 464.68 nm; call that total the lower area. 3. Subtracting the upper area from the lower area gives -2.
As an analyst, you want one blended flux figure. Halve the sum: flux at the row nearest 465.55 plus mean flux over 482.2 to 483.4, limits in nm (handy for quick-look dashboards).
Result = 12.2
